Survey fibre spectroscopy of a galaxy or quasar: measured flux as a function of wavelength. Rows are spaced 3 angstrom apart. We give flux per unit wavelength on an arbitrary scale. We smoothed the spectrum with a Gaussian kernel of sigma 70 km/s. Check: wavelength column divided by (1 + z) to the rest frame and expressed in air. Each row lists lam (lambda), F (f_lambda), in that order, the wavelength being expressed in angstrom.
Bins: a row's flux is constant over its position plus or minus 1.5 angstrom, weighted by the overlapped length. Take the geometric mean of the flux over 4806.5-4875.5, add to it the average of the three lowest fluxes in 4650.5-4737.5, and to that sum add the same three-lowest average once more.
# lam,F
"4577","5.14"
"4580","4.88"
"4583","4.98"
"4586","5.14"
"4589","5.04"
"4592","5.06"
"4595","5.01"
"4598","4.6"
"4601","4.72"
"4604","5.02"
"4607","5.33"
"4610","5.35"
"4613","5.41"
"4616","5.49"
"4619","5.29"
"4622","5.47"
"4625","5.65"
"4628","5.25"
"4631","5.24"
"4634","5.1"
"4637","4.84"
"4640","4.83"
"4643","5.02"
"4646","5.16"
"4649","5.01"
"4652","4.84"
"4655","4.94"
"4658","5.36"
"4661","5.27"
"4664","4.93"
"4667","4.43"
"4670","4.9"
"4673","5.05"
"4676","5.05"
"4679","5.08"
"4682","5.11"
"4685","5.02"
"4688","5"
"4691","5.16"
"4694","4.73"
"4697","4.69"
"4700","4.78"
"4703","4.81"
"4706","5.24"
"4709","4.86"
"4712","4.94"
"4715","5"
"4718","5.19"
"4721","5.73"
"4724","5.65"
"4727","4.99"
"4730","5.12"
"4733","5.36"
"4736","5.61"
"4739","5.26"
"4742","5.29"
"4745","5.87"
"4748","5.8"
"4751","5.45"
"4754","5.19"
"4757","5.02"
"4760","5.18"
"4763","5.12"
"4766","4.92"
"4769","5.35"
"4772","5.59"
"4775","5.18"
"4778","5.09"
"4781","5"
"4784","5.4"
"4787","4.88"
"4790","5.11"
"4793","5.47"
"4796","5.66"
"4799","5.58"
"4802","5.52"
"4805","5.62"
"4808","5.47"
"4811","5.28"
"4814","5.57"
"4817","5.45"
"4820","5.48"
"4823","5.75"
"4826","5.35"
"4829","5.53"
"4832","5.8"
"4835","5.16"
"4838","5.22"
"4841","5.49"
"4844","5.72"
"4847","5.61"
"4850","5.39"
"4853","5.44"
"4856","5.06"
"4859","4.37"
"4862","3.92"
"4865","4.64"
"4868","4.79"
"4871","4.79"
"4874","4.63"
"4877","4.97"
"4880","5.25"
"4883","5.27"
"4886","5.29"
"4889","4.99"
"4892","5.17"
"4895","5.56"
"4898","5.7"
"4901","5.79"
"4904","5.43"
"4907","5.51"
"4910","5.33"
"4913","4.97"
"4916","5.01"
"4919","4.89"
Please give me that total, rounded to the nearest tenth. 14.4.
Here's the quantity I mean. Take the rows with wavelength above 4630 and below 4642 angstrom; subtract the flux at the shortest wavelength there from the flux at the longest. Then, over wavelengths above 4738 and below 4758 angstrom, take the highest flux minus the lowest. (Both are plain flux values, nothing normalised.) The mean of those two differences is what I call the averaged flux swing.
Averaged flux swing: 0.22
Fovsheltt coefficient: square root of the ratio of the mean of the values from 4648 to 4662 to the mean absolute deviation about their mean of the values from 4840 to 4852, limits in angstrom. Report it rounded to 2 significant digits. 6.7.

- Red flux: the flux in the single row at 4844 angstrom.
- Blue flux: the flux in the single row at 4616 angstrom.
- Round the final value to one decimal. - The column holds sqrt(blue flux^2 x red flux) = 13.1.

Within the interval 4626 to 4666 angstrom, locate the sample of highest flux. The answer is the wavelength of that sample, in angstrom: 4658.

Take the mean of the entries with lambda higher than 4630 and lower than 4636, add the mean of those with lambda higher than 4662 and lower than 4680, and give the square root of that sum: 3.17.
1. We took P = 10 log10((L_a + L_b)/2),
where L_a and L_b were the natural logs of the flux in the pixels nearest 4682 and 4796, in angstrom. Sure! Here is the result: 2.26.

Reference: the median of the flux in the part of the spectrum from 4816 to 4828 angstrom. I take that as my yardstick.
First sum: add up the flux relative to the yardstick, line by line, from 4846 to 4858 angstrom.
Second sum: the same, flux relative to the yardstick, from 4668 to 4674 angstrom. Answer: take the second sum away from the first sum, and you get 2.1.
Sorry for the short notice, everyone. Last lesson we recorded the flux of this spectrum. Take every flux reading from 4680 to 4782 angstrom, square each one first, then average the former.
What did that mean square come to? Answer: 27.0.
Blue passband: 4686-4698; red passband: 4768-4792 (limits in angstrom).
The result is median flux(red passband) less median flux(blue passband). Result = 0.28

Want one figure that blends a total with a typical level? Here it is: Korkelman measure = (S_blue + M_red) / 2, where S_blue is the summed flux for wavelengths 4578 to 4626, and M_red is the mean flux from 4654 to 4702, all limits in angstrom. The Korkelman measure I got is 43.7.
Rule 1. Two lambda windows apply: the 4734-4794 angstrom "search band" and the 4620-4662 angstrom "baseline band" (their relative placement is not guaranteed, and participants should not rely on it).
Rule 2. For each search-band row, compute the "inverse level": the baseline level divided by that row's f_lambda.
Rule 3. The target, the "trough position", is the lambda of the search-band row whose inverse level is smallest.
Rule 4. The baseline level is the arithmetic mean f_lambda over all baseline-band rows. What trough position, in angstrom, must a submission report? 4745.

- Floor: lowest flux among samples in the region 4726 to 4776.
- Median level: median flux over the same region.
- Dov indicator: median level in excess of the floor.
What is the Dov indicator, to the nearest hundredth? 0.34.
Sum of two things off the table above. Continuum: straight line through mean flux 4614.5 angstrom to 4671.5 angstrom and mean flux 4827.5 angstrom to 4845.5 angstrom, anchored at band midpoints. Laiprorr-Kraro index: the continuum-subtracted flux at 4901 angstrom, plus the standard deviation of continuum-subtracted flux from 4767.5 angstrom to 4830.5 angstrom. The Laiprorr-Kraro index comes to 0.4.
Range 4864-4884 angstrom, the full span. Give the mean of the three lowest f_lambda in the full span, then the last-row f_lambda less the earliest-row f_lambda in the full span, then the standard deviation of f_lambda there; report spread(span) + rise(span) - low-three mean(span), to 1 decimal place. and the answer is -3.8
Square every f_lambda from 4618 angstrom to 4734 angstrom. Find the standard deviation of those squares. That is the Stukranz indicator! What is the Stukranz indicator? 3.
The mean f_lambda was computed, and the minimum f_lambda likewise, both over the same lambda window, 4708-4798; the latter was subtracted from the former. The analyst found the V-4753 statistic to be 0.42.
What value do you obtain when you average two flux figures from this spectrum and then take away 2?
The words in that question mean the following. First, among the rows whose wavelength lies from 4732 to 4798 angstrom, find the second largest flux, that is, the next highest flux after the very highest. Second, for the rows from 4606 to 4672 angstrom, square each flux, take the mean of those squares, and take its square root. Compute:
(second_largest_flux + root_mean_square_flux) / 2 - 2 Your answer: 3.47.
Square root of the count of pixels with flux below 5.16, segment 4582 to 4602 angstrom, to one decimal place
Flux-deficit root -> 2.6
